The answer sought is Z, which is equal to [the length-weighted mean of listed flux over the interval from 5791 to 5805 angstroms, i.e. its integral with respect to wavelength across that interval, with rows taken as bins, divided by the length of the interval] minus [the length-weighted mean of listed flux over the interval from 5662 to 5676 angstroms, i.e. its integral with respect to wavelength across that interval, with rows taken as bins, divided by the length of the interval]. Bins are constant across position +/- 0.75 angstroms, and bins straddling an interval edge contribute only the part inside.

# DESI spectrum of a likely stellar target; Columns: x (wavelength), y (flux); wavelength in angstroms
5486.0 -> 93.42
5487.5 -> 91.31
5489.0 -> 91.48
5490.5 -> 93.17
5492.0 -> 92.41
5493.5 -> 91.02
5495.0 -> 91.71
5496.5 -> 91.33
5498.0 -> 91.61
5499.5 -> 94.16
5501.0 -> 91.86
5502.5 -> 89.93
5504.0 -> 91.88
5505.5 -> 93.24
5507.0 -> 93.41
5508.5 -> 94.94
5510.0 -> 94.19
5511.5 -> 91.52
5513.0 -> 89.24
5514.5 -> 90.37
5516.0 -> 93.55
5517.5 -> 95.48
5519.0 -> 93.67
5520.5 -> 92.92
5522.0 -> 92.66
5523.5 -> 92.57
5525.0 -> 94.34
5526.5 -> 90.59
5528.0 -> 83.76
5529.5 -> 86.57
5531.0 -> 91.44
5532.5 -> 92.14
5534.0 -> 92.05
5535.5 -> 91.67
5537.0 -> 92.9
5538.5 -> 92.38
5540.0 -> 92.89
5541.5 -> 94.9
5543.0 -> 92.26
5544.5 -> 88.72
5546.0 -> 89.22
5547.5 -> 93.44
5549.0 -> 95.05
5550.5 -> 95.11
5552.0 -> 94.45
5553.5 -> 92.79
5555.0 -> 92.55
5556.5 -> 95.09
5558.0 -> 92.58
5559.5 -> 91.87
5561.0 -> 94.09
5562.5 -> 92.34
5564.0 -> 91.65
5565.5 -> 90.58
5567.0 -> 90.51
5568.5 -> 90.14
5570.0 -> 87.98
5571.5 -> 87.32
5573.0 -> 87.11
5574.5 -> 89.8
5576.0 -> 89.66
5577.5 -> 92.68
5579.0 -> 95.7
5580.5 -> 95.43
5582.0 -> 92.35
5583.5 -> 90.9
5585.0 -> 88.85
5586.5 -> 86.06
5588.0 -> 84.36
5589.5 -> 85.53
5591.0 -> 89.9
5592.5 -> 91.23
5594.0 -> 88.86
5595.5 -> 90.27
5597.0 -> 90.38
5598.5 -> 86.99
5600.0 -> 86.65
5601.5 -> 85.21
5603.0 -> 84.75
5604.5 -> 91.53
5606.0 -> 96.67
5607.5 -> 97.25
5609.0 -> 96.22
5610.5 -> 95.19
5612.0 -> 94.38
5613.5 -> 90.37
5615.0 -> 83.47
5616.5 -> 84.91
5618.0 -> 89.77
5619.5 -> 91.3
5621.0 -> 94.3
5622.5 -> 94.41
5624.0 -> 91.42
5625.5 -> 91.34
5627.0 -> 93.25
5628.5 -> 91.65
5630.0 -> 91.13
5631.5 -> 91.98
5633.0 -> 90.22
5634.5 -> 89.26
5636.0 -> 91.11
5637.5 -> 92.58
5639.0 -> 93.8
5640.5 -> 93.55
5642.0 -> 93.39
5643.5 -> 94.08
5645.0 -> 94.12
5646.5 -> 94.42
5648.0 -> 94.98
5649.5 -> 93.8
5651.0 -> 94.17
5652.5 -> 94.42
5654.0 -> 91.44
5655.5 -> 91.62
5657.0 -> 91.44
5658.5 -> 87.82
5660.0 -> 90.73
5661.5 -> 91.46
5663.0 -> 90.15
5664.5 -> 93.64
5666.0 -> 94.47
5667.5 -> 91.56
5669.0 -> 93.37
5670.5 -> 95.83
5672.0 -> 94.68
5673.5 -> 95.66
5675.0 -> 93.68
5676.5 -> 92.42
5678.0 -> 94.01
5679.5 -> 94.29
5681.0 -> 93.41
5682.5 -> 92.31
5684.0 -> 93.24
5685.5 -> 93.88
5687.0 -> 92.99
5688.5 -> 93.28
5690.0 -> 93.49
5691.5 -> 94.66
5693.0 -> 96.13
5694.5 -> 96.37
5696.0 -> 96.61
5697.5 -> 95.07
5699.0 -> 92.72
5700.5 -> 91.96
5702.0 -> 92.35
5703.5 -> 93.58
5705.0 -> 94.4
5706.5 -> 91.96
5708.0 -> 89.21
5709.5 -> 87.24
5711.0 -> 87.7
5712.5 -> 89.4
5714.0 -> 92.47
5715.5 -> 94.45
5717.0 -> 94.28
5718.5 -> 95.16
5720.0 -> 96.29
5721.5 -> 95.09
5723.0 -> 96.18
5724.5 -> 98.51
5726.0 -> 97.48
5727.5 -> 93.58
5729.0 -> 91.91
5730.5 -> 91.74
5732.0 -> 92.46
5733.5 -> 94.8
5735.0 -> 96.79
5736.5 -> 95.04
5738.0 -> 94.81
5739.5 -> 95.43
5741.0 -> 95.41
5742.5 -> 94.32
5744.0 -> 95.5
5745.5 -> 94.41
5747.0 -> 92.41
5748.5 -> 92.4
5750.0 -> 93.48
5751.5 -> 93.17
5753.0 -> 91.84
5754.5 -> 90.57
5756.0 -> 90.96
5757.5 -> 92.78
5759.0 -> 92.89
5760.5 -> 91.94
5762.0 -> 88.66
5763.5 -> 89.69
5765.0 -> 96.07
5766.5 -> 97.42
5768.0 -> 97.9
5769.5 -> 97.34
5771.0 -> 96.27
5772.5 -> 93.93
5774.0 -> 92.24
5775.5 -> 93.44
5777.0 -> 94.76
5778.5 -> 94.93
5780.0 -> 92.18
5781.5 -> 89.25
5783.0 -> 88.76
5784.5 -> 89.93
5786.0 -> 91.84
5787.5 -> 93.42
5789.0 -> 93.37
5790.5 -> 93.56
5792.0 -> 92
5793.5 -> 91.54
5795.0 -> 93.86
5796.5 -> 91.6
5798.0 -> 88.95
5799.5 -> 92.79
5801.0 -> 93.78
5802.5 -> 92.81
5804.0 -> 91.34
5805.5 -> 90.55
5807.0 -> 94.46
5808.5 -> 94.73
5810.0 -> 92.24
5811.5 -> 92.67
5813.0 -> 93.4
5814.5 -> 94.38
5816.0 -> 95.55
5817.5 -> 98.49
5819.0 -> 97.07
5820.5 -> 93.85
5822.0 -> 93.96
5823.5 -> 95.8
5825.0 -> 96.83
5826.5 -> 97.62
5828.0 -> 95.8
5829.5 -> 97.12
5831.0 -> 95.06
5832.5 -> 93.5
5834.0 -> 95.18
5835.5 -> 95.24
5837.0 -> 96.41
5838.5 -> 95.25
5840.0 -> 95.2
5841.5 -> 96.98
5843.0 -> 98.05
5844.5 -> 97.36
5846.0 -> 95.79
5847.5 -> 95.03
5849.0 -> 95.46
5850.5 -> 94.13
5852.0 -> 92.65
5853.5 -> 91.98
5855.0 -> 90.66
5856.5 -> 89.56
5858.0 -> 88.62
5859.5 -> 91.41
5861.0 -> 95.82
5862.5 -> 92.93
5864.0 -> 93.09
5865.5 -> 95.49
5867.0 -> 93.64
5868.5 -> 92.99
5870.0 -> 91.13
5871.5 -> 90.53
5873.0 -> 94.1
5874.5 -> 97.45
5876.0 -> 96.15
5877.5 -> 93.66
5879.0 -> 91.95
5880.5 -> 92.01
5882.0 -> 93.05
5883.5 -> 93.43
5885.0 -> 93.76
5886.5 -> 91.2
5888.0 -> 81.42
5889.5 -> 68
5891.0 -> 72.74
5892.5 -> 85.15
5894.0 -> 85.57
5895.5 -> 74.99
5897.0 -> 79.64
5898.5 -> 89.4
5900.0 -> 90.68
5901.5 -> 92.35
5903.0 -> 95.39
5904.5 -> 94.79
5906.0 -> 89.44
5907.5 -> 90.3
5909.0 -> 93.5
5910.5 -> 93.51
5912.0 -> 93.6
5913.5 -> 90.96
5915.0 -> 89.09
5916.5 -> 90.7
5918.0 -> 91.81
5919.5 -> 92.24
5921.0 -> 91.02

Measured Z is -1.5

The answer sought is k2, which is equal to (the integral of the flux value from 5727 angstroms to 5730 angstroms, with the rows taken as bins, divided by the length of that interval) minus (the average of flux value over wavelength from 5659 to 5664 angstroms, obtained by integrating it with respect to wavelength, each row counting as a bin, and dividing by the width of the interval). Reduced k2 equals 1.8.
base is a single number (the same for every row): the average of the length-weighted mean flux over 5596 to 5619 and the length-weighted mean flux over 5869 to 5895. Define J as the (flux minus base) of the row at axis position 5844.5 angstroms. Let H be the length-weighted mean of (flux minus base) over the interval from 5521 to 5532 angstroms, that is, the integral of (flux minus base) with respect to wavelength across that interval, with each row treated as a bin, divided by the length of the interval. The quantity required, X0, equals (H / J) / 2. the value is 0.05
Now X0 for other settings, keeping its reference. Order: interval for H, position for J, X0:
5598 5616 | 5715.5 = 0.12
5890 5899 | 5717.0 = -0.94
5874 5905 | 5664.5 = -0.17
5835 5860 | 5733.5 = 0.44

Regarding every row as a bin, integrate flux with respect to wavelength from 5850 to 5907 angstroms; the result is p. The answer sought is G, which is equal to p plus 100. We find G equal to 5230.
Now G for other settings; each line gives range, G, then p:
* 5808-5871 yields 6051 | 5951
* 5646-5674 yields 2701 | 2601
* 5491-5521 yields 2873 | 2773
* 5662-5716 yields 5128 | 5028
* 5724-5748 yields 2370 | 2270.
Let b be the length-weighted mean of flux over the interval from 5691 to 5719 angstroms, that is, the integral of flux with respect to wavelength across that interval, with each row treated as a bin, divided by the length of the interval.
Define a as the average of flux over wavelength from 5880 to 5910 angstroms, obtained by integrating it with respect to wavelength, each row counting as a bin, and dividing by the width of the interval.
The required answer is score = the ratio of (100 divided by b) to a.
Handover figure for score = 0.0123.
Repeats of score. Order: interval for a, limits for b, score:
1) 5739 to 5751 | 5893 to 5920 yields 0.0118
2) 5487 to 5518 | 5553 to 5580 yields 0.0119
